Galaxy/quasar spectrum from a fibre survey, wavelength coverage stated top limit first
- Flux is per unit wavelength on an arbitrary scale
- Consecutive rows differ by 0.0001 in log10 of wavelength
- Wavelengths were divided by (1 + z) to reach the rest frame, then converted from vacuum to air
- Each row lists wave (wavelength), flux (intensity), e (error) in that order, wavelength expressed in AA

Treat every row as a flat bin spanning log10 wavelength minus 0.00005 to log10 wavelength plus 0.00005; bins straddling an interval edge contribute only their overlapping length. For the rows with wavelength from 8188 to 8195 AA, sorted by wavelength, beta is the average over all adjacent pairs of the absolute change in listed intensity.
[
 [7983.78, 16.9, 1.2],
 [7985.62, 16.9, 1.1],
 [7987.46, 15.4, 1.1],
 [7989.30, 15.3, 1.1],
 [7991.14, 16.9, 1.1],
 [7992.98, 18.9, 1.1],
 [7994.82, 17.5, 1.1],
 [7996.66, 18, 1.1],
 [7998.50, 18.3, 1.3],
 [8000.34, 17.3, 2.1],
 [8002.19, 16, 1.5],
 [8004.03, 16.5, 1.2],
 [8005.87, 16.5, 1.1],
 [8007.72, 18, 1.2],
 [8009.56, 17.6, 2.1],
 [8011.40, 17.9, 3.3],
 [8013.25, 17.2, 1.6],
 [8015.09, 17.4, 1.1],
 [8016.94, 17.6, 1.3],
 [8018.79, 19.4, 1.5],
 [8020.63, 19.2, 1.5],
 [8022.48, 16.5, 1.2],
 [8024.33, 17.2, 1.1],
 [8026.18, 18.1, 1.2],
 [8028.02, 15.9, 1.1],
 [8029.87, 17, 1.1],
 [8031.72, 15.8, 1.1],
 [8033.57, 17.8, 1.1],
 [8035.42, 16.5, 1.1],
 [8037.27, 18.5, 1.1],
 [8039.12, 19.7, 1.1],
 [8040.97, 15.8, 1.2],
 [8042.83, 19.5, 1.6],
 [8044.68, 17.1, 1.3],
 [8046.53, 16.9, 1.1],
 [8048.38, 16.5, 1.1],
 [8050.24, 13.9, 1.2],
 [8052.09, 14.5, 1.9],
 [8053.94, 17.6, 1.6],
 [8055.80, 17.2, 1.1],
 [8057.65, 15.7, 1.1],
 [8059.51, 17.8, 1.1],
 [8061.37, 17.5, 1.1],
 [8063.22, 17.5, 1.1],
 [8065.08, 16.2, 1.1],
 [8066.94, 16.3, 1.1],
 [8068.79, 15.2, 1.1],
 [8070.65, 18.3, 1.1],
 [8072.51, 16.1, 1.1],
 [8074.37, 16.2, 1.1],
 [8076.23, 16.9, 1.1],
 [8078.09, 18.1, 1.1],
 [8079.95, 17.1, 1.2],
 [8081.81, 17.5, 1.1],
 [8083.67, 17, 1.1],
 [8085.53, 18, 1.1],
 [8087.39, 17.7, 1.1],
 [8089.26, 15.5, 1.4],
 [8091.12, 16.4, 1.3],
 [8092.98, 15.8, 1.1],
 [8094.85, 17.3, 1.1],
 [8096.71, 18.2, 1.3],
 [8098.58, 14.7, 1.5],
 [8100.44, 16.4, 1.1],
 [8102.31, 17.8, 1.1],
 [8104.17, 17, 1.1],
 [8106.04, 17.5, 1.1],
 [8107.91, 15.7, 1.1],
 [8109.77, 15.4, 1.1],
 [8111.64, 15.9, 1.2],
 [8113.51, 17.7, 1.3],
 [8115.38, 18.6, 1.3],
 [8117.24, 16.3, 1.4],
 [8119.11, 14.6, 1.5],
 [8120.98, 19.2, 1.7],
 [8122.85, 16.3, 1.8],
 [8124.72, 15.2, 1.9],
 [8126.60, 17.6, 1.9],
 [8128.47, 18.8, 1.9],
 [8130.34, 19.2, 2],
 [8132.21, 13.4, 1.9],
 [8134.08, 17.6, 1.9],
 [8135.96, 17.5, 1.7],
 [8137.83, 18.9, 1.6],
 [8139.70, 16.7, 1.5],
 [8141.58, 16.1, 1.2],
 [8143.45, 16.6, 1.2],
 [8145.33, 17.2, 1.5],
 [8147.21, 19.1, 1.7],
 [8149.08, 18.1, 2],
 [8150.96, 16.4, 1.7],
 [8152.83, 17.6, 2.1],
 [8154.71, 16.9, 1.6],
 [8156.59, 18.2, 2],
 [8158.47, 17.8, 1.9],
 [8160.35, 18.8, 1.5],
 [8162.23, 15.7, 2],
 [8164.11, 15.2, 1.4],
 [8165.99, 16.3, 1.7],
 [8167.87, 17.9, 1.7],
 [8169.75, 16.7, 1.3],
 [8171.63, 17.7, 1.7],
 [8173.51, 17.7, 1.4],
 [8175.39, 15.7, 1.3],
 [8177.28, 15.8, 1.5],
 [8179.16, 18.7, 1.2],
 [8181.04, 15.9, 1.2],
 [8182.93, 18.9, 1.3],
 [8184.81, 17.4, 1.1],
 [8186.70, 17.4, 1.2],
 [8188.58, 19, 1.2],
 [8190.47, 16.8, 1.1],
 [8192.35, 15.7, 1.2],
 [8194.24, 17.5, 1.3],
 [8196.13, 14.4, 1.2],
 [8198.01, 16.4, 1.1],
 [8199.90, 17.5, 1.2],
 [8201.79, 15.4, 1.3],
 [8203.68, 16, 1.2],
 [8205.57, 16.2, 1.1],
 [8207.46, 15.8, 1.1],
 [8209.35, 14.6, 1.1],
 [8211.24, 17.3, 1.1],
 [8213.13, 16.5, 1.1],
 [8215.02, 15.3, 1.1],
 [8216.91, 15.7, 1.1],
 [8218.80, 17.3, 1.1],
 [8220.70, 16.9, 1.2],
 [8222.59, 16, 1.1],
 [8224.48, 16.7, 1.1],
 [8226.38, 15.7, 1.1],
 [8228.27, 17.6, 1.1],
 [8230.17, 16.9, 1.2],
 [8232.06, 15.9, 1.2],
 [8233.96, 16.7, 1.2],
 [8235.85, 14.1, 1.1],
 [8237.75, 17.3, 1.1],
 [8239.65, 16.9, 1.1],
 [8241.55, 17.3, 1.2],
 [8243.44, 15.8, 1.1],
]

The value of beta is 1.7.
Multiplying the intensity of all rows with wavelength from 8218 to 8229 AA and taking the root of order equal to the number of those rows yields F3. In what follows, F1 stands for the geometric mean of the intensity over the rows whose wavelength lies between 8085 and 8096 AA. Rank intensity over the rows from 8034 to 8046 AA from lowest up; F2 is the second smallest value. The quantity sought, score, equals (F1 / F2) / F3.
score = 0.061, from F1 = 16.8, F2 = 16.5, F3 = 16.7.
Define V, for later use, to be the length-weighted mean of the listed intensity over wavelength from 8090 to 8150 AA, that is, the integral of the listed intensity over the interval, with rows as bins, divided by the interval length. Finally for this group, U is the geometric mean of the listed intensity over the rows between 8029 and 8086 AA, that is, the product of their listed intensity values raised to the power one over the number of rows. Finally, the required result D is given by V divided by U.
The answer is 1.00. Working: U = 16.9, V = 17.0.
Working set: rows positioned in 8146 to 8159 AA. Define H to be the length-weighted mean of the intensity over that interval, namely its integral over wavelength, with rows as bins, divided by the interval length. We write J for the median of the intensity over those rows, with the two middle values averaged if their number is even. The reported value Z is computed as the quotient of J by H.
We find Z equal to 1.00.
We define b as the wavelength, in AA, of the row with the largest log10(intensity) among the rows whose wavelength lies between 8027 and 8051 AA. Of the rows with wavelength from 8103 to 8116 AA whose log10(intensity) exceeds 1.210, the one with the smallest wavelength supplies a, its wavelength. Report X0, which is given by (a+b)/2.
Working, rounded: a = 8104.17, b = 8039.12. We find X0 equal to 8071.6 AA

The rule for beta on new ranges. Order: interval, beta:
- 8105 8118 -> 1.3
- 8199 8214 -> 1.1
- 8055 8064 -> 1.0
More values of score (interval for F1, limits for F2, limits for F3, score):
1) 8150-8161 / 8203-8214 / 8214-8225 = 0.068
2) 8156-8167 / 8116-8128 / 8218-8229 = 0.067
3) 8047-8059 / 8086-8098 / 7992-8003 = 0.057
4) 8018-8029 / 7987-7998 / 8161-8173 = 0.069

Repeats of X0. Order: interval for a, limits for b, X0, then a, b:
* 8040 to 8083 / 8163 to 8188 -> 8112.9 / 8042.83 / 8182.93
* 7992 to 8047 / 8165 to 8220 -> 8090.8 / 7992.98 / 8188.58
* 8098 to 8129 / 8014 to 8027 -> 8059.6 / 8100.44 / 8018.79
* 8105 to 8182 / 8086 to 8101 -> 8101.4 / 8106.04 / 8096.71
